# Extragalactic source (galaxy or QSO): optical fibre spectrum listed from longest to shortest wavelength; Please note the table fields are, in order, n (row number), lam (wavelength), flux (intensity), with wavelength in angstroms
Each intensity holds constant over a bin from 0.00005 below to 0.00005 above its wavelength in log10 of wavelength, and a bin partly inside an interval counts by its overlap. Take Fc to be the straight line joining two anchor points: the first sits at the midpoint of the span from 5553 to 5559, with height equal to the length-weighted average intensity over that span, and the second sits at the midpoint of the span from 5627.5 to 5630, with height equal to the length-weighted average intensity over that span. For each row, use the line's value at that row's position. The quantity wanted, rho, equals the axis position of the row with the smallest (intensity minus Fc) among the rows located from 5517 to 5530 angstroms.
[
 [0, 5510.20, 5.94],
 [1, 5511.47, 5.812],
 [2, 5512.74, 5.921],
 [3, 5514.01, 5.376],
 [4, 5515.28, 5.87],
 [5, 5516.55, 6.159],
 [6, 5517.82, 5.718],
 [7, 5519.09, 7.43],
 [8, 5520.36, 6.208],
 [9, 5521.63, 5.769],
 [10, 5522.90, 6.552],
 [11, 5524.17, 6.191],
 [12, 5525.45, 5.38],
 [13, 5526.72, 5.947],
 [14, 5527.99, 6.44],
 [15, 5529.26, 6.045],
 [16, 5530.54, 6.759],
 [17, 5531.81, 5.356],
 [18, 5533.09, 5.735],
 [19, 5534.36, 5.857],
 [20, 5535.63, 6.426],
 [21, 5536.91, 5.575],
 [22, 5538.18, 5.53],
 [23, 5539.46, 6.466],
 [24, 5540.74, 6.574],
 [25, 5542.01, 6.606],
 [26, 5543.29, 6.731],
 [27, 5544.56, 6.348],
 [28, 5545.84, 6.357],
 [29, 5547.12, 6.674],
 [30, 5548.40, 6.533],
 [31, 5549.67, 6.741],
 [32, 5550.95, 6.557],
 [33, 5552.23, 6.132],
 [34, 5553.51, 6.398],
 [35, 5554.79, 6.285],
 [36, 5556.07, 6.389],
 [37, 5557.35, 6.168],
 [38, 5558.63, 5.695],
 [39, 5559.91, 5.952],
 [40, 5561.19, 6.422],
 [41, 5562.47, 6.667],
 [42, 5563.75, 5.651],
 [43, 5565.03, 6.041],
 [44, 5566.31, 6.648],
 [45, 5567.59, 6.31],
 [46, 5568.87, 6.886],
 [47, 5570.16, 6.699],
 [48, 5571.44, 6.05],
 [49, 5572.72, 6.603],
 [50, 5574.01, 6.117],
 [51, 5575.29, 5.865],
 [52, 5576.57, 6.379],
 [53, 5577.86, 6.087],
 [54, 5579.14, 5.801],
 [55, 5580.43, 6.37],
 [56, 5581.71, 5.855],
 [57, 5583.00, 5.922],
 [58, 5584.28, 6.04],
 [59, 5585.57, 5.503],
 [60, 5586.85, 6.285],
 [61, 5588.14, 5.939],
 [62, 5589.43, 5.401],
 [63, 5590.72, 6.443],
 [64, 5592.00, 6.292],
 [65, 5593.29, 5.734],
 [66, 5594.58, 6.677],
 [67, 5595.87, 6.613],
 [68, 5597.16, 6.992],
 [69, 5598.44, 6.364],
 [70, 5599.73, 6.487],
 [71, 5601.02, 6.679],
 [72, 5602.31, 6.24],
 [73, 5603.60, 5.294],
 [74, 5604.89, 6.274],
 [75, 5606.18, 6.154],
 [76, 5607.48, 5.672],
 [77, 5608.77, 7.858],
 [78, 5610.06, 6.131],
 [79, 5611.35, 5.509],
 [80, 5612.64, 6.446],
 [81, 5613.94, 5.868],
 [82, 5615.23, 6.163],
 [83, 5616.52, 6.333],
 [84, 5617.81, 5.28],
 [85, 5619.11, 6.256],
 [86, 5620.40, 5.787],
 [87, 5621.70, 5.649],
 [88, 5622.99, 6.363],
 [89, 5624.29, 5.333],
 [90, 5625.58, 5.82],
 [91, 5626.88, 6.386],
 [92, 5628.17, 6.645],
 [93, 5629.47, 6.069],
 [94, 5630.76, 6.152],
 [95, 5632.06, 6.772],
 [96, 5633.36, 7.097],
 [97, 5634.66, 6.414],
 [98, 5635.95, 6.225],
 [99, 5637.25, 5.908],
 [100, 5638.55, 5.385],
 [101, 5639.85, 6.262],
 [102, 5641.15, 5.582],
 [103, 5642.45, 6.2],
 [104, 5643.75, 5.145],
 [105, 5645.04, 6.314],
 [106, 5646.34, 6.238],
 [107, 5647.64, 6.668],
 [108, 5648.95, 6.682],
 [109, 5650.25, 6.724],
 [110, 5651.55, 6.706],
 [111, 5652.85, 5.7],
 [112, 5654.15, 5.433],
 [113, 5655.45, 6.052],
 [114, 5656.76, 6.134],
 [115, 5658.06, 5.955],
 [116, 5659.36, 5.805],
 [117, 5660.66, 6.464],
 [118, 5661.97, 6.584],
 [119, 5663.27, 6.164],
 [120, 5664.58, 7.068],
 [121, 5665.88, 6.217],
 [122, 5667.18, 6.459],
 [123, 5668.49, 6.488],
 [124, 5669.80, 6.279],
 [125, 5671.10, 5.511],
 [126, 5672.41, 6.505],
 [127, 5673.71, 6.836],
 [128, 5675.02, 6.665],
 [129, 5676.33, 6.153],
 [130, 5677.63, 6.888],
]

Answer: 5525.45 angstroms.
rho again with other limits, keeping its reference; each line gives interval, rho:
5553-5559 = 5558.63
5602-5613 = 5603.60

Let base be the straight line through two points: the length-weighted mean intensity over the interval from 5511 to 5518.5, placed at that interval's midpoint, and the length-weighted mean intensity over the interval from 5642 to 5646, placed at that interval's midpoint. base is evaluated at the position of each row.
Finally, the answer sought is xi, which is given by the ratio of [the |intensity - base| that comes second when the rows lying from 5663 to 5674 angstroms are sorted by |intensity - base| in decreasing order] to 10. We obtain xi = 0.090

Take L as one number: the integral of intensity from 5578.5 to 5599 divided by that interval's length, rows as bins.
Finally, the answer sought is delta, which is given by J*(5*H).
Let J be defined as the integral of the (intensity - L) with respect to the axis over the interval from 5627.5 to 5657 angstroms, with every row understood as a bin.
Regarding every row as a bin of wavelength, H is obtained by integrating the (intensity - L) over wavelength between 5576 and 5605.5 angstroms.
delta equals 5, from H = 1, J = 2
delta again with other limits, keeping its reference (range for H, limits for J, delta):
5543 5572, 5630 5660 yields 13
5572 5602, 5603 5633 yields -8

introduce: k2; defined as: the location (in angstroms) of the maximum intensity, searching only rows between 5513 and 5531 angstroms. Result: 5519.09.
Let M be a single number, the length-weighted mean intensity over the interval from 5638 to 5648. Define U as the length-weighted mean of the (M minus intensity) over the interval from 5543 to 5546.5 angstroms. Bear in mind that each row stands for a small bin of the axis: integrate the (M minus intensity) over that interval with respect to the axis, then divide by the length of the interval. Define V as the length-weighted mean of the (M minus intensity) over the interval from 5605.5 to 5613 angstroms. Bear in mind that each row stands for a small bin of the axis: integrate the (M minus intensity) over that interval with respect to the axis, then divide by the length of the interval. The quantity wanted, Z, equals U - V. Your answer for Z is -0.17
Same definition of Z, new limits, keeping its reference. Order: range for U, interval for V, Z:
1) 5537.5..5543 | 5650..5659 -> -0.25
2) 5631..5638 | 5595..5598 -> 0.32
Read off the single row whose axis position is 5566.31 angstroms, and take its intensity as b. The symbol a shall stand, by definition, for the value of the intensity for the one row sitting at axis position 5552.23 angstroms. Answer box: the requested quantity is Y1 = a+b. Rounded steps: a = 6.132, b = 6.648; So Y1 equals 12.8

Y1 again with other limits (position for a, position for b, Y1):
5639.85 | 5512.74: 12.2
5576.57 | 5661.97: 13.0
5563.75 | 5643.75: 10.8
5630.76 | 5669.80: 12.4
